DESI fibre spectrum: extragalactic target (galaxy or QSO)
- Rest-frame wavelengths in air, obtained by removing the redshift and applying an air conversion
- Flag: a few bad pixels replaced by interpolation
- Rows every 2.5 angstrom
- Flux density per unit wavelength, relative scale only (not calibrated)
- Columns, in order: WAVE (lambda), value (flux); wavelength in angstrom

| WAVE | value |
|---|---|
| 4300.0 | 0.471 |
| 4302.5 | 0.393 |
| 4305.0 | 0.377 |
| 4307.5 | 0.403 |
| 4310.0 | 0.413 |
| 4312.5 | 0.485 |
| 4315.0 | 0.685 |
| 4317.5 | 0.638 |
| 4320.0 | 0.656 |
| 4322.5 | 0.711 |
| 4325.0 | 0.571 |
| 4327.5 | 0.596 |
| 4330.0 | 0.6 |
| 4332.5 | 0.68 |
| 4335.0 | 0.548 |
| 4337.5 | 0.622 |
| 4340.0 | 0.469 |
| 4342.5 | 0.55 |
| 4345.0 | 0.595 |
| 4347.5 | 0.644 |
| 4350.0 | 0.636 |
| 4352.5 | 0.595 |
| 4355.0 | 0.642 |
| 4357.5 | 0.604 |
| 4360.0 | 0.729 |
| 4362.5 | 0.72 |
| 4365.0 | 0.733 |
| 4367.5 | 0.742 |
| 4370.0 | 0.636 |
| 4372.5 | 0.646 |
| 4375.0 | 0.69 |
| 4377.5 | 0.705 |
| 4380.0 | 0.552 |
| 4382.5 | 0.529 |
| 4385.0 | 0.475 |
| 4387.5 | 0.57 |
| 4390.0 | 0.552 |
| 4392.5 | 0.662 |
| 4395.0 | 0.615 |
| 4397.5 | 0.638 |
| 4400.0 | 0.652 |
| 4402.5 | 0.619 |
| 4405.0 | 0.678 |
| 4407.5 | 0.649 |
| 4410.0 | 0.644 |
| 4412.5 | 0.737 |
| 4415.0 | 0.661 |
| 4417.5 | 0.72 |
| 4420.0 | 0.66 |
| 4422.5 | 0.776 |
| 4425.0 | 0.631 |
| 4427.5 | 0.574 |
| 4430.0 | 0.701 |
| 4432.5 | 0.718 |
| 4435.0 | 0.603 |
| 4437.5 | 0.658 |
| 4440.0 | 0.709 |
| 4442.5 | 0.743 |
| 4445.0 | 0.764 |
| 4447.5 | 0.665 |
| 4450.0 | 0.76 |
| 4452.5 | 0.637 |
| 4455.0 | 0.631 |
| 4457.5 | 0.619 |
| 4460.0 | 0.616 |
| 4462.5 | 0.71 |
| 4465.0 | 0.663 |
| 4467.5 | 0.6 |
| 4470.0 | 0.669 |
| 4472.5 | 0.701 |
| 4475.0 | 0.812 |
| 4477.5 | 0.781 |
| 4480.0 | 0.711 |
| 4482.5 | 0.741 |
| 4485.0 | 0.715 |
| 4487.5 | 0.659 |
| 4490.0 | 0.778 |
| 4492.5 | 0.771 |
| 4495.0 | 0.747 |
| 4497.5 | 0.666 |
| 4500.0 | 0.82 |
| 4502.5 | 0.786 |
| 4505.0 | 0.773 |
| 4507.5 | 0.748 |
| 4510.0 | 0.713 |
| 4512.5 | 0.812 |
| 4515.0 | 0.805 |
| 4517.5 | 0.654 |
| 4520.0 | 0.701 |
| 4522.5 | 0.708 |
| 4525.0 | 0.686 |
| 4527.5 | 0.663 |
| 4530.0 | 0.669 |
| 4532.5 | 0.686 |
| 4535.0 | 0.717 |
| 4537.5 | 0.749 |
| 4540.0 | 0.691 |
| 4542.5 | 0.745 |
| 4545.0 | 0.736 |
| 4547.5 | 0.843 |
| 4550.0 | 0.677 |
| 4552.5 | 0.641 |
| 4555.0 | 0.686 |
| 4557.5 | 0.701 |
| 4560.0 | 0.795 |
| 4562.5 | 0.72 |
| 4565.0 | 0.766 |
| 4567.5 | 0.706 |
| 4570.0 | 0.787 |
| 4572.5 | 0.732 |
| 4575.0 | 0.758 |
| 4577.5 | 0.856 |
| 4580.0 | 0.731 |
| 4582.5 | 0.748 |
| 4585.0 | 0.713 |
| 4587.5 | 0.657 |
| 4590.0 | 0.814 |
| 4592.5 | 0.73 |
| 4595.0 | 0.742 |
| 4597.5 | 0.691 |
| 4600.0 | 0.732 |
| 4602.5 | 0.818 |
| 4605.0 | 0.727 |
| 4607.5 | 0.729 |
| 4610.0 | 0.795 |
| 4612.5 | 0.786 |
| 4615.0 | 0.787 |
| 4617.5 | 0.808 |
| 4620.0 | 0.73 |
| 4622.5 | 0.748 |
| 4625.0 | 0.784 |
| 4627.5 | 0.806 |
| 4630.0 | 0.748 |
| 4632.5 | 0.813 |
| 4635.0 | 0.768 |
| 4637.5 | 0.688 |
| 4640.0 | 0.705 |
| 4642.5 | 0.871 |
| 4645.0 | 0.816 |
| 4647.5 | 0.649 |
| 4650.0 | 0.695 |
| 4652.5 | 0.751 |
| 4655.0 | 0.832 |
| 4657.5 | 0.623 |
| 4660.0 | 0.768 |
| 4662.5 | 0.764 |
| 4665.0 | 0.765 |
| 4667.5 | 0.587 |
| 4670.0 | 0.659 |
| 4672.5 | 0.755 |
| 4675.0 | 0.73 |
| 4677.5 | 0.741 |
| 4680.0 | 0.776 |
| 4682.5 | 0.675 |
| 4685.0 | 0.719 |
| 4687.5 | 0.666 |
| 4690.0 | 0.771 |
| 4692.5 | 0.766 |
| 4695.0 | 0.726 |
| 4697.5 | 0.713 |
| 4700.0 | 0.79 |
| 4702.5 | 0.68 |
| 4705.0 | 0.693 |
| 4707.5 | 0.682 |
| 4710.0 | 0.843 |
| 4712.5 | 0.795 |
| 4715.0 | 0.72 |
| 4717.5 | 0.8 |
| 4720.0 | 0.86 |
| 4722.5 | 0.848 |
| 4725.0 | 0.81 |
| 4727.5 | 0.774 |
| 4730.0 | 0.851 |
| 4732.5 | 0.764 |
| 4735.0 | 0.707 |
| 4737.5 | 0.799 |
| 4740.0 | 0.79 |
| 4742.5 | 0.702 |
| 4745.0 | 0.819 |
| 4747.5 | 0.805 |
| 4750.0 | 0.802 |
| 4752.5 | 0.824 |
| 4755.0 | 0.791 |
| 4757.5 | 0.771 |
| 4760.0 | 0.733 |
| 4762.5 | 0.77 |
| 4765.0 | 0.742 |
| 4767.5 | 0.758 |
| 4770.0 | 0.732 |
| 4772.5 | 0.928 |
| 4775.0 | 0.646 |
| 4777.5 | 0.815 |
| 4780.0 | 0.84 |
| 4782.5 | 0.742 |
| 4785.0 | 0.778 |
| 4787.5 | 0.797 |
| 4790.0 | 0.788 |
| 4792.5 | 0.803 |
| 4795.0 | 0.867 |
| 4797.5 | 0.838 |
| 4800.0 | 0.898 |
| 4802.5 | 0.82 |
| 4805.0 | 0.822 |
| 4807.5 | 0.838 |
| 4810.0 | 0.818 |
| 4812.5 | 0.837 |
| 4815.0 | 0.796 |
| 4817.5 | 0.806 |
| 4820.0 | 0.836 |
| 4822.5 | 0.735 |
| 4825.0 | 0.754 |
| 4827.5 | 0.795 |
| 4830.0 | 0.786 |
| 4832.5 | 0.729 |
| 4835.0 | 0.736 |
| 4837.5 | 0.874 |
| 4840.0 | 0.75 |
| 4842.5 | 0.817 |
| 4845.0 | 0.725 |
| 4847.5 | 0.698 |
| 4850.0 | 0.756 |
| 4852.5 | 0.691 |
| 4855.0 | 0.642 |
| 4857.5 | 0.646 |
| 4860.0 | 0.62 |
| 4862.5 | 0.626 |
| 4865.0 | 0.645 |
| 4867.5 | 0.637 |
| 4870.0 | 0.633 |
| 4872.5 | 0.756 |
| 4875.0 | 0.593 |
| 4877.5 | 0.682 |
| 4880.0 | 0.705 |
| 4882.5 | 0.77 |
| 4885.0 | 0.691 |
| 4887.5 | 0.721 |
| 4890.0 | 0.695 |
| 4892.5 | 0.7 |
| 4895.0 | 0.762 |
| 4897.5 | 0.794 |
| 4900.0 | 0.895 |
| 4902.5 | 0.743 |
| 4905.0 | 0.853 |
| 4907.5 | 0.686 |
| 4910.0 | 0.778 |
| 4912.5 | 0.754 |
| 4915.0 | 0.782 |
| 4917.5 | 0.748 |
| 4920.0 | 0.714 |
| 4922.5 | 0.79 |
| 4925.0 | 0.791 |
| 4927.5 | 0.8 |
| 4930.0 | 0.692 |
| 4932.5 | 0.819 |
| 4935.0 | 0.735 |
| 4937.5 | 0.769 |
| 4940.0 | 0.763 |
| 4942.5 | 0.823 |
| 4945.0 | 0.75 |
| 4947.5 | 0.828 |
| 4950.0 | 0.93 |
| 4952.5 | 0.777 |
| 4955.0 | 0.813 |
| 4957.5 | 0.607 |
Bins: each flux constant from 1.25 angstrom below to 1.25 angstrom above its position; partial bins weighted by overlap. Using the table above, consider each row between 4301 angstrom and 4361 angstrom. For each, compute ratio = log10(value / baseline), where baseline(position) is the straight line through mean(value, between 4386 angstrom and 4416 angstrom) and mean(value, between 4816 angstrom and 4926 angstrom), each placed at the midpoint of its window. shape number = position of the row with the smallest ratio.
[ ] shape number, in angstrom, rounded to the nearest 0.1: 4305.0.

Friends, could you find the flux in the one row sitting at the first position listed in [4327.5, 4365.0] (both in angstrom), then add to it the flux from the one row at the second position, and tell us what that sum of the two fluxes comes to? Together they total 1.33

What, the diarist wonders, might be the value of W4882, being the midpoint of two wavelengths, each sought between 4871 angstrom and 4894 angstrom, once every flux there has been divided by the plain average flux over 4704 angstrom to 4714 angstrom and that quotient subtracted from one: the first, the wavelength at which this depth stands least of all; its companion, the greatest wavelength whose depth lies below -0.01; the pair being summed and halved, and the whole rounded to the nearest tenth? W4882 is 4882.5 angstrom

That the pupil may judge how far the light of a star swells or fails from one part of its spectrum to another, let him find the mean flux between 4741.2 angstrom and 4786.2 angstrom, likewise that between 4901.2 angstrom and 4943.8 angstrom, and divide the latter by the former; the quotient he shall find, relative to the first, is 0.99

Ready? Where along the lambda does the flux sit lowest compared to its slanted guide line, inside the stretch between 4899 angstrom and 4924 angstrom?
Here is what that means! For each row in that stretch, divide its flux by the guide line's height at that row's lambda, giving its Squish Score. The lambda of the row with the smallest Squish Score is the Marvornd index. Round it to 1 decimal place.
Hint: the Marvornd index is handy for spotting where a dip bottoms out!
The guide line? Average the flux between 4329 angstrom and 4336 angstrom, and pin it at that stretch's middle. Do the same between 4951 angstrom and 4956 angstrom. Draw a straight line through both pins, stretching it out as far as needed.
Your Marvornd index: 4907.5 angstrom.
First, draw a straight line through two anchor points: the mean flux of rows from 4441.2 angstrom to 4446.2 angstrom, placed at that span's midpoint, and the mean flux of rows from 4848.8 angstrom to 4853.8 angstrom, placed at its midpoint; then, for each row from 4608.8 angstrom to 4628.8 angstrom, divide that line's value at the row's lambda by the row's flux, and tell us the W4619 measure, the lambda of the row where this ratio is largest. 4620.0 angstrom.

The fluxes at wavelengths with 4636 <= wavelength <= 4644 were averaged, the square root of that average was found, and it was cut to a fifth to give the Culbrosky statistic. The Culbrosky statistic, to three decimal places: 0.174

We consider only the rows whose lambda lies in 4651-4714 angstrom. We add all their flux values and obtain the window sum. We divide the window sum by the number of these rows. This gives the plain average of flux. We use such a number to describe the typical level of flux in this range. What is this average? 0.731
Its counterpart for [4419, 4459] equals 0.678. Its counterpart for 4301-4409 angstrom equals 0.602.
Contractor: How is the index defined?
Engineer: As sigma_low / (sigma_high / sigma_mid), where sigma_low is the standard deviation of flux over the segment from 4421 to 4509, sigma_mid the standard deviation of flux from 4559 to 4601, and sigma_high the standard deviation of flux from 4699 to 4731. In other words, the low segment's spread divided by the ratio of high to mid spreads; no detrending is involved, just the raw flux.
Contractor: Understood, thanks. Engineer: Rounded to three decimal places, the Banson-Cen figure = 0.048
